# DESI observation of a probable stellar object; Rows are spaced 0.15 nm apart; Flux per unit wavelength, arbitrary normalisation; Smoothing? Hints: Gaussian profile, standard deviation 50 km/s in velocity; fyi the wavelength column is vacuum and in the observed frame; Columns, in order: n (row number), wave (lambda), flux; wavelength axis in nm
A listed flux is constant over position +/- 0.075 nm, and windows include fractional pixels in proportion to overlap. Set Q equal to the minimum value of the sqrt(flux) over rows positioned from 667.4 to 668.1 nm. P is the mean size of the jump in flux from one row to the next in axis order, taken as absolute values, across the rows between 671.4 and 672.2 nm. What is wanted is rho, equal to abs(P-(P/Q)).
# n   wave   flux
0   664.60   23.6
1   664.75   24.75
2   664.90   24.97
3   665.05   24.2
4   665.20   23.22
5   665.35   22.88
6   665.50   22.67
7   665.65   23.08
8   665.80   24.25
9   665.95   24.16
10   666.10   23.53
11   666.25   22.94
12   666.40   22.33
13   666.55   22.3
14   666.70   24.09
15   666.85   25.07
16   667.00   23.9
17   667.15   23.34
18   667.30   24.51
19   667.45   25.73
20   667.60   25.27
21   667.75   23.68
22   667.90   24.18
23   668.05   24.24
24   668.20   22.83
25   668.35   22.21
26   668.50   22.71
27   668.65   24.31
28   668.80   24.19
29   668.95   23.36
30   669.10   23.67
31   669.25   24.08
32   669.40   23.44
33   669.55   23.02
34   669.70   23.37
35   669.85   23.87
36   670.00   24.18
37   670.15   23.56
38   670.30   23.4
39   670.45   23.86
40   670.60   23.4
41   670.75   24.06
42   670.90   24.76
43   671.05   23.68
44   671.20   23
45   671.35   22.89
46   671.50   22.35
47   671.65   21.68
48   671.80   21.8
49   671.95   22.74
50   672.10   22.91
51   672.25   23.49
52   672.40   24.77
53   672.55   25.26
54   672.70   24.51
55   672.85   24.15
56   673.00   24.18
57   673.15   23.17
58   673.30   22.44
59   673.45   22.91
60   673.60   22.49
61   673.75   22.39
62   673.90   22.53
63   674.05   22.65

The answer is 0.38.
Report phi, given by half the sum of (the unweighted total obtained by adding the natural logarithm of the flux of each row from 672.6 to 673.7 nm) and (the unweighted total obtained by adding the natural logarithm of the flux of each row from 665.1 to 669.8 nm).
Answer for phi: 60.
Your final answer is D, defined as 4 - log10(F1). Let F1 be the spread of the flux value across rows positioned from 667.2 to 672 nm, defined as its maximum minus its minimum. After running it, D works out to 3.4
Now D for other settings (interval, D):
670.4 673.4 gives 3.4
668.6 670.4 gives 3.9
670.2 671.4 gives 3.7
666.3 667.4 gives 3.6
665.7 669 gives 3.5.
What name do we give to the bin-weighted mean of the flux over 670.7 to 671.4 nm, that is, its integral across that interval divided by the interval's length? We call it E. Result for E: 23.7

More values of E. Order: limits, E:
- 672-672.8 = 24.1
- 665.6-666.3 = 23.6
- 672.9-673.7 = 23.1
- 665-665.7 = 23.2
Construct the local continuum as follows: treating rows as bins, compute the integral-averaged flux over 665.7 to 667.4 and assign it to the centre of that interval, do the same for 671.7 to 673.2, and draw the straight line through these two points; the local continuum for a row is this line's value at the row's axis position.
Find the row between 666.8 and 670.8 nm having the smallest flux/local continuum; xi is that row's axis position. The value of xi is 668.35 nm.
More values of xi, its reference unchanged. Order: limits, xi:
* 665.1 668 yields 666.55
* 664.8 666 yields 665.50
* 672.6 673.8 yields 673.75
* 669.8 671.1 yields 670.30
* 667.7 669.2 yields 668.35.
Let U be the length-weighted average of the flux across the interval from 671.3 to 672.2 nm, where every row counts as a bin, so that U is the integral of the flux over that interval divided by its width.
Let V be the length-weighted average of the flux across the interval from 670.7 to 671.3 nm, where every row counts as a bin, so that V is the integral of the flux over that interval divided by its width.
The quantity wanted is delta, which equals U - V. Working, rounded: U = 22.4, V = 23.8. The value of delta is -1.4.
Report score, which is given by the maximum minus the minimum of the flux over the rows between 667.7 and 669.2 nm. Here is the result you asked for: 2.1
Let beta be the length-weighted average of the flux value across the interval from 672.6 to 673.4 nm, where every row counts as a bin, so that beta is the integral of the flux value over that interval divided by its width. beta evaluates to 23.7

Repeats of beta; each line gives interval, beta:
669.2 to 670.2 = 23.6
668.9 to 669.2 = 23.6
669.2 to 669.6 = 23.5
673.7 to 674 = 22.5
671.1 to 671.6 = 22.7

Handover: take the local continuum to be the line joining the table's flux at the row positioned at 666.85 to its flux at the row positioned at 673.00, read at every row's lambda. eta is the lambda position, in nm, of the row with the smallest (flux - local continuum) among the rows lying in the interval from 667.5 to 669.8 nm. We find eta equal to 668.35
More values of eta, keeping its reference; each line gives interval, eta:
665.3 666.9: 666.55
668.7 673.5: 671.65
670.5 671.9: 671.65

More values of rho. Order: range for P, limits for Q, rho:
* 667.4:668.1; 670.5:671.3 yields 0.52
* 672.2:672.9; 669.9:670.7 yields 0.57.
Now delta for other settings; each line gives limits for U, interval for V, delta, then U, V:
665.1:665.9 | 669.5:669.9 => -0.1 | 23.3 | 23.4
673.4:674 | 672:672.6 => -1.4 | 22.6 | 24.0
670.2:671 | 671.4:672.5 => 1.0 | 23.9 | 22.9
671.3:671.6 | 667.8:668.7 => -0.9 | 22.5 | 23.4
